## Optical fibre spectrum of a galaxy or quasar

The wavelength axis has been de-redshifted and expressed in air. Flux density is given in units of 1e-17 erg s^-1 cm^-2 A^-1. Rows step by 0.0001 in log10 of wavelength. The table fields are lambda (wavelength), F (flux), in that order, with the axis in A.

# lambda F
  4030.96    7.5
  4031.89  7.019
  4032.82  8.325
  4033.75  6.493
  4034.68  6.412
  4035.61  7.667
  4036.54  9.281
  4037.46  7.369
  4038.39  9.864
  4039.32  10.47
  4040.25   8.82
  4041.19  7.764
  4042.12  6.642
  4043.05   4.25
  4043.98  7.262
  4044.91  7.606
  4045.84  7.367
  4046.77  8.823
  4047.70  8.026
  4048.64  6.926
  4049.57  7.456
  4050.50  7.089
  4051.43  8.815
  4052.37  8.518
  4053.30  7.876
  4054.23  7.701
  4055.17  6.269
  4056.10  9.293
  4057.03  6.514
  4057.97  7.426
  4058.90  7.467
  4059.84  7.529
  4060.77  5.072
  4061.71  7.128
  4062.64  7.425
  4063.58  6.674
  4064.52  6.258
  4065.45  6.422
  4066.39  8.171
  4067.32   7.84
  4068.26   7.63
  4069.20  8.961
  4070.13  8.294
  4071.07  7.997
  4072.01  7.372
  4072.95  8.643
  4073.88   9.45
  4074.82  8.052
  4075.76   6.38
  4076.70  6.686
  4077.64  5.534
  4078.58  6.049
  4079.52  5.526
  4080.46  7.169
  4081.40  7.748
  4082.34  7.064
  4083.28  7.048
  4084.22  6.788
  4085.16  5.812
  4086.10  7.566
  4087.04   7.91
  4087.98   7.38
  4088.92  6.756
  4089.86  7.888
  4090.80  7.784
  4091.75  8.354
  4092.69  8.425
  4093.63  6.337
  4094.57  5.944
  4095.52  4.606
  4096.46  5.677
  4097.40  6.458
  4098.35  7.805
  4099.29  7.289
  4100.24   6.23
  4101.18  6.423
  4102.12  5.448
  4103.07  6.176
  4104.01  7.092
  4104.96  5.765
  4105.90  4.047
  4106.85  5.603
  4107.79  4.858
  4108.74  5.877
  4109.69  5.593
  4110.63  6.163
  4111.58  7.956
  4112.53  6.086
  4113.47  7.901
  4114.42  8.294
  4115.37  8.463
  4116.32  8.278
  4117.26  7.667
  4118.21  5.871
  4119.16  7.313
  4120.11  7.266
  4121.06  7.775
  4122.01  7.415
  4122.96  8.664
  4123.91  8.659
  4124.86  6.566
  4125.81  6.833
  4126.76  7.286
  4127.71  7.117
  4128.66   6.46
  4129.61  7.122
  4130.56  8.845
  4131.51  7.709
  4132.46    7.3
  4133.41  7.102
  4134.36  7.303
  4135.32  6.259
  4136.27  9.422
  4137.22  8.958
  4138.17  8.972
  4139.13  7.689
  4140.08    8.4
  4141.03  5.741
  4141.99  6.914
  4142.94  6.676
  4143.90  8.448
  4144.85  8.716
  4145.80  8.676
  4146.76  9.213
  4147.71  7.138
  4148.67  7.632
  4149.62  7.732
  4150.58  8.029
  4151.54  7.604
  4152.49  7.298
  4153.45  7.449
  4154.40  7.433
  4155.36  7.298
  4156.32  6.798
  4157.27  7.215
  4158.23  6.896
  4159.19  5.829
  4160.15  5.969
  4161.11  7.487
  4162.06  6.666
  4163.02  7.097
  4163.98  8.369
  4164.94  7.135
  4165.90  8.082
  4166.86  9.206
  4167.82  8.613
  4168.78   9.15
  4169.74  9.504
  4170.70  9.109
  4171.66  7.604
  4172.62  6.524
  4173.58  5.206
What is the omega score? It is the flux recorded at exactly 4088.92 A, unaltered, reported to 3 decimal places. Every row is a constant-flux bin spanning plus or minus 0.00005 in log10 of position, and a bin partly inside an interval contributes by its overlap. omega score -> 6.756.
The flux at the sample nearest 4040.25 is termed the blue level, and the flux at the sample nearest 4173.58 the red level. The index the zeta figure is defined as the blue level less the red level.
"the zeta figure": 3.6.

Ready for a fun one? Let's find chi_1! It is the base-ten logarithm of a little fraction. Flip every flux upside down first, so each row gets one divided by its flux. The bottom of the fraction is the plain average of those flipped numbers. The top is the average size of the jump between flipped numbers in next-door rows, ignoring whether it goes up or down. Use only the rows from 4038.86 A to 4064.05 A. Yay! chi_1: -0.74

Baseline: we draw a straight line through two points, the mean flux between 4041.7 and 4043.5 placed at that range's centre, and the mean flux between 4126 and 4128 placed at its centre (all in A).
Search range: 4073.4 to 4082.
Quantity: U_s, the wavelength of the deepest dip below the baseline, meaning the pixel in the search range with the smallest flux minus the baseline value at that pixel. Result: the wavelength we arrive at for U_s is 4079.52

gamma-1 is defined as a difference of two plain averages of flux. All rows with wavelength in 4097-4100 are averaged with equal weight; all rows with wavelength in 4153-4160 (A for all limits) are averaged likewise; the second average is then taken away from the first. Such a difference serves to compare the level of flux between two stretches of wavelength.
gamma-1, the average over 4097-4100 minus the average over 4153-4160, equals 0.2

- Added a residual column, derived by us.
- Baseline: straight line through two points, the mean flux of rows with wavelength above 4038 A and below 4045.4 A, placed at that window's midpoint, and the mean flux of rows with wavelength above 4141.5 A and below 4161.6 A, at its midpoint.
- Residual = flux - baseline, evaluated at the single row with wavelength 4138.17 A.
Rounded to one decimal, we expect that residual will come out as 1.5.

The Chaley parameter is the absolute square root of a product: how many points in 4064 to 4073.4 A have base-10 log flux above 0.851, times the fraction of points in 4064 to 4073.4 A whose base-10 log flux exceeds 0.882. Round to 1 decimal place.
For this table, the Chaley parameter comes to 2.4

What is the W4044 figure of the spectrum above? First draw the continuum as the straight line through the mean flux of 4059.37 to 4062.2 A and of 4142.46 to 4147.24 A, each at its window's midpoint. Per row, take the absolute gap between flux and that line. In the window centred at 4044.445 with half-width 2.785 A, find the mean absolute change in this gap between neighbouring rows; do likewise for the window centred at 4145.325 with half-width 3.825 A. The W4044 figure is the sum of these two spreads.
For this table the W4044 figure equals 1.4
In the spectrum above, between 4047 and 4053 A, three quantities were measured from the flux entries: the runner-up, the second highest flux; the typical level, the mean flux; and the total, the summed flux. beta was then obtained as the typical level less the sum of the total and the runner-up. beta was -47.5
